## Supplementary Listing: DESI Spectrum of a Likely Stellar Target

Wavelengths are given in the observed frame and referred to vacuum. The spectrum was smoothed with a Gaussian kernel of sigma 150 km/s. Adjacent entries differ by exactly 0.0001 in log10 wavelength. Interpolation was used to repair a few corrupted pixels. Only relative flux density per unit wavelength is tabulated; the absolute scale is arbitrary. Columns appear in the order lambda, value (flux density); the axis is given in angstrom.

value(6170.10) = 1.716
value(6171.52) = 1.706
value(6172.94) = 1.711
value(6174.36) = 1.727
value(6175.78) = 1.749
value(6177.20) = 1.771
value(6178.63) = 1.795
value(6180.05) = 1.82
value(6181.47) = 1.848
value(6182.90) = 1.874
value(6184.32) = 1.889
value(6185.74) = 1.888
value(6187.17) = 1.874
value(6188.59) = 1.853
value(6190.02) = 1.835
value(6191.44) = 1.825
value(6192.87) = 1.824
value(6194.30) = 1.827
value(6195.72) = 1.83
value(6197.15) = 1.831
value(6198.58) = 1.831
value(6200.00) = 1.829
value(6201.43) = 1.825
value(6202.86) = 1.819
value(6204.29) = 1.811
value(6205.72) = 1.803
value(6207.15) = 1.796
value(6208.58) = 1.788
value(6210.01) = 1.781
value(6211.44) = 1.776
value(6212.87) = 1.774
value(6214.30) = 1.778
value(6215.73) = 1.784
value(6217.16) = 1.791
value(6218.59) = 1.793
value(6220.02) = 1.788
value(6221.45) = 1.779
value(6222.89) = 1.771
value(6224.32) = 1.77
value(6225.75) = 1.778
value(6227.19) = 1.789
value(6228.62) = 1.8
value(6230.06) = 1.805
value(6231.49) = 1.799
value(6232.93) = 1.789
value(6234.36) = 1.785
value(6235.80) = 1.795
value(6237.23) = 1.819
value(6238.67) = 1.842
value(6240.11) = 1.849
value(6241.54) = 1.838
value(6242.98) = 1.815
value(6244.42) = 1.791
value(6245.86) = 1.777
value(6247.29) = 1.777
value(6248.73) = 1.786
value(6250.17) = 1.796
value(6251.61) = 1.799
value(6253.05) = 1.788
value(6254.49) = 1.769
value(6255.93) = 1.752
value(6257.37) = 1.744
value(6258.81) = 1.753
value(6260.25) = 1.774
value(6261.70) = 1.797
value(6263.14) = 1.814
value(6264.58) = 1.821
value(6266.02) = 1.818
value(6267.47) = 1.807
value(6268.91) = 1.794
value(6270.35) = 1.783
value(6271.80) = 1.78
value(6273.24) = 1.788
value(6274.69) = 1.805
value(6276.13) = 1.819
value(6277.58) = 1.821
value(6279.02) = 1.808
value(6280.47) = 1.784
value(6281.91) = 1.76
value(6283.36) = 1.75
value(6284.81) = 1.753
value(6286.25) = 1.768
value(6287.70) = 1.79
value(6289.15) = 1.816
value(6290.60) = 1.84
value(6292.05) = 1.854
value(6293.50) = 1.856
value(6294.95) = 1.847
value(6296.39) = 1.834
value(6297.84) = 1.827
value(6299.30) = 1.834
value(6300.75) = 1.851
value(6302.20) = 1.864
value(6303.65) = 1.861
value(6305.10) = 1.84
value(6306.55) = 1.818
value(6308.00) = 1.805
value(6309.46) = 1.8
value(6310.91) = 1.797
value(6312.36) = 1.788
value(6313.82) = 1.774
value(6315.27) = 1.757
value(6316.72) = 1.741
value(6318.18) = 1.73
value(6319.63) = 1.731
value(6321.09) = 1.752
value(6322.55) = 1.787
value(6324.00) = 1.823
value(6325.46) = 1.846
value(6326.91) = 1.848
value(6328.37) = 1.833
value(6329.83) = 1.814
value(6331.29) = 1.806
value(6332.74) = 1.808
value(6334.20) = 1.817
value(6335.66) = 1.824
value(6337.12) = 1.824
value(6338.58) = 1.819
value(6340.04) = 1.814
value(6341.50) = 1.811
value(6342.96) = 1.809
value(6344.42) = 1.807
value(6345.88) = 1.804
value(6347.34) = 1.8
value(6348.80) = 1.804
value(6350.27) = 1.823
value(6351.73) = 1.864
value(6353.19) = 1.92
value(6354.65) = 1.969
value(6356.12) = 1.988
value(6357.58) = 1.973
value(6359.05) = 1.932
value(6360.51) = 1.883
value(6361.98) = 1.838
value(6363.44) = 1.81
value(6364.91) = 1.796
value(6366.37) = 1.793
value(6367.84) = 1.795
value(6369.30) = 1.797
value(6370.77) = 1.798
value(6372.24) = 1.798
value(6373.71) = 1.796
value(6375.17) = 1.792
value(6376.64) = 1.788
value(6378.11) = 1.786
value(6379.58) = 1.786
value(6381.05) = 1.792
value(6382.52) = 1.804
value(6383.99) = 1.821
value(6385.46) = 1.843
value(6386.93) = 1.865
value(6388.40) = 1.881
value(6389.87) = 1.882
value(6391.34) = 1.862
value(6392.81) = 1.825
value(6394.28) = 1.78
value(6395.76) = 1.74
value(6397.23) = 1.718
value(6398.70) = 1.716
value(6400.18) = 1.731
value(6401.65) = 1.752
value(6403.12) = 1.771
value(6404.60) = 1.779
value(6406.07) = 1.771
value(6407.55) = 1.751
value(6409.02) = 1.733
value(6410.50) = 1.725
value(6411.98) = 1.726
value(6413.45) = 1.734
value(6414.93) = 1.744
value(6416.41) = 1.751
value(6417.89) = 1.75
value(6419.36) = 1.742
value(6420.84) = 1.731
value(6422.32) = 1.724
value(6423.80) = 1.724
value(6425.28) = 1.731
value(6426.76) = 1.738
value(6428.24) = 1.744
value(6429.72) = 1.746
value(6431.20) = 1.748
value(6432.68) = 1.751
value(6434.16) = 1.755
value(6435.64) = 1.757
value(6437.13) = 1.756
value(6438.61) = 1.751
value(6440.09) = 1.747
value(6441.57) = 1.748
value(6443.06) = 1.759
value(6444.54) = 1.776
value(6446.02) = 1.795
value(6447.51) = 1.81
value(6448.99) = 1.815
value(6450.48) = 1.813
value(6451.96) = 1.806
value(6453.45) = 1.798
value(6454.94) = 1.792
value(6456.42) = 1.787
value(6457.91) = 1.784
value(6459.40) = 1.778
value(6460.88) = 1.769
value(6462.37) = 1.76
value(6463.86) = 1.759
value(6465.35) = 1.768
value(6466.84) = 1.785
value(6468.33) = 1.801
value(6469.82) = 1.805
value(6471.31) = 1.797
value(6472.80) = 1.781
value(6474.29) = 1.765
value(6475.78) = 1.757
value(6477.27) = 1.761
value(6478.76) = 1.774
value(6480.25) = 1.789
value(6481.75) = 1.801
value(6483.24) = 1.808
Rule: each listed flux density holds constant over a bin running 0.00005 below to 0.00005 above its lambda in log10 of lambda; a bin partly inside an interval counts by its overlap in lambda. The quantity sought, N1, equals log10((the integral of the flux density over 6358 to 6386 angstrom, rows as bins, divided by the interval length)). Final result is 0.259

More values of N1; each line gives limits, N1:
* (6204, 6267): 0.253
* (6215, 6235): 0.252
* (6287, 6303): 0.264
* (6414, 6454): 0.245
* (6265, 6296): 0.256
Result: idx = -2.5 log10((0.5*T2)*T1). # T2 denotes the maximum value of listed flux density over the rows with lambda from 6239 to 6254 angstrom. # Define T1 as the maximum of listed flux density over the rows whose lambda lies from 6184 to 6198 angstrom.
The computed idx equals -0.605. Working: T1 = 1.889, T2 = 1.849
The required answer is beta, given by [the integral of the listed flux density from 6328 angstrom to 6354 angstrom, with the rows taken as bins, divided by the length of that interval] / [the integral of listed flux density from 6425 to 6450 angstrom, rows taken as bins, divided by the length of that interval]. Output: 1.03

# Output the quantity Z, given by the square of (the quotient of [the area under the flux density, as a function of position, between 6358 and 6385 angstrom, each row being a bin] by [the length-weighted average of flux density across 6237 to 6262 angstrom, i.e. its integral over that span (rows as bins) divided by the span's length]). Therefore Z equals 747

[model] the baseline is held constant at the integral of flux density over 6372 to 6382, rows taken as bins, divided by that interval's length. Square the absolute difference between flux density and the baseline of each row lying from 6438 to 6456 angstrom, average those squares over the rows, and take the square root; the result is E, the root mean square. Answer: 0.026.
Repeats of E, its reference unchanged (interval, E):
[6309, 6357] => 0.061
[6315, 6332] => 0.043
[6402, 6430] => 0.051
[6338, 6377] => 0.077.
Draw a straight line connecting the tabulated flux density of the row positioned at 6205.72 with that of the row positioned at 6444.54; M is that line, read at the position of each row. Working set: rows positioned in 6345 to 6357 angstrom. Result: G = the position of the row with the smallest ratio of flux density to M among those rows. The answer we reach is 6347.34 angstrom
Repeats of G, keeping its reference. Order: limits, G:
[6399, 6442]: 6410.50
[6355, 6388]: 6378.11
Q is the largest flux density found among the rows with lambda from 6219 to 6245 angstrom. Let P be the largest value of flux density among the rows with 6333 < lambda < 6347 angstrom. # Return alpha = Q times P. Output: 3.37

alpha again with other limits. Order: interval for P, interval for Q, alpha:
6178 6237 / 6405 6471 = 3.43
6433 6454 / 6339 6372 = 3.61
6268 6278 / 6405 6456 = 3.31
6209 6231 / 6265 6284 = 3.29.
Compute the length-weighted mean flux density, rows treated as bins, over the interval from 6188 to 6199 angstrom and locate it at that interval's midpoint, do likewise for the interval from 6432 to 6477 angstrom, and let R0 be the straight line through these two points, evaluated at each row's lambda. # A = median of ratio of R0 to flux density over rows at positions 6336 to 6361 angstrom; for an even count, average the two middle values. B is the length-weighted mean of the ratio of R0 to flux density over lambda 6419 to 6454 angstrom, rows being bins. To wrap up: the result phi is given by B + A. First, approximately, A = 0.99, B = 1.01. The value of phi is 2.00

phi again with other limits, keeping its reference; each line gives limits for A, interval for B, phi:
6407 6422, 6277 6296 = 2.03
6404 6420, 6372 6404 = 2.02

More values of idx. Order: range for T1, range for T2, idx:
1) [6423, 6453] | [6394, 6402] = -0.521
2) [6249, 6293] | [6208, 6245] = -0.585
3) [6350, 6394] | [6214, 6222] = -0.627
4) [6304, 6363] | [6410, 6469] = -0.641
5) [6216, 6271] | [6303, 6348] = -0.589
